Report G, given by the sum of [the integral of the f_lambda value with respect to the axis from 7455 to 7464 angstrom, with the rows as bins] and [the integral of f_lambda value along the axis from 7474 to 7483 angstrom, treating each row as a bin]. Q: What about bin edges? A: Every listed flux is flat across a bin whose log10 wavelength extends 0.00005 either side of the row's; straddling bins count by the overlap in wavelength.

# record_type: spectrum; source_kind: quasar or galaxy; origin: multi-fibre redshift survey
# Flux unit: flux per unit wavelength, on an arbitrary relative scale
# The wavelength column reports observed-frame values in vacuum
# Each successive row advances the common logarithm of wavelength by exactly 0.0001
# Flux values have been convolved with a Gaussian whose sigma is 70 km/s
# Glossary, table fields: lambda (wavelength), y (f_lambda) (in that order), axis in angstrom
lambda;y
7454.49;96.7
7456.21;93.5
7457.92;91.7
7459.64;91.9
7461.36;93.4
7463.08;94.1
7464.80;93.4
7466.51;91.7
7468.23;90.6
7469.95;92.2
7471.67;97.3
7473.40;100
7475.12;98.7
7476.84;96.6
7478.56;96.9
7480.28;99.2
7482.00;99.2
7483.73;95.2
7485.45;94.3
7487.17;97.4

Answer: 1721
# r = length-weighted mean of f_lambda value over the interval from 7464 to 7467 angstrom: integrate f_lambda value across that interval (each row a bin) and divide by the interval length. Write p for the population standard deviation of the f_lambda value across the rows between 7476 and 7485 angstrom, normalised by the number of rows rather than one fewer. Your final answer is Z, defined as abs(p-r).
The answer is 91.4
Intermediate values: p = 1.6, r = 92.9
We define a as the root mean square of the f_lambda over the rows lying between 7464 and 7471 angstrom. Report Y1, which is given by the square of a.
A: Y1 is 8460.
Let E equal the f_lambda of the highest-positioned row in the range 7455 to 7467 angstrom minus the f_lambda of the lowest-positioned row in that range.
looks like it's -1.8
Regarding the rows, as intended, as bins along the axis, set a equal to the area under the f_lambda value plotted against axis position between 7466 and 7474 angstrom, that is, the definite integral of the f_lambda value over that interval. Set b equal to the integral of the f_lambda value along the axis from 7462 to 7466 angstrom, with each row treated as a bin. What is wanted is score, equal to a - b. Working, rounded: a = 753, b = 375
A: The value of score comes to 379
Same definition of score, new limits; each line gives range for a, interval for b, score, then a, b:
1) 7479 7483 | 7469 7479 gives -573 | 395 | 968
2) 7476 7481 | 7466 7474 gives -265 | 488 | 753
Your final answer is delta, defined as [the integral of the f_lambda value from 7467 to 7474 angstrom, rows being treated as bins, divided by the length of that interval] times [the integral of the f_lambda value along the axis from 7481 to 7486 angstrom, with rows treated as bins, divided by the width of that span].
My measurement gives 9114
